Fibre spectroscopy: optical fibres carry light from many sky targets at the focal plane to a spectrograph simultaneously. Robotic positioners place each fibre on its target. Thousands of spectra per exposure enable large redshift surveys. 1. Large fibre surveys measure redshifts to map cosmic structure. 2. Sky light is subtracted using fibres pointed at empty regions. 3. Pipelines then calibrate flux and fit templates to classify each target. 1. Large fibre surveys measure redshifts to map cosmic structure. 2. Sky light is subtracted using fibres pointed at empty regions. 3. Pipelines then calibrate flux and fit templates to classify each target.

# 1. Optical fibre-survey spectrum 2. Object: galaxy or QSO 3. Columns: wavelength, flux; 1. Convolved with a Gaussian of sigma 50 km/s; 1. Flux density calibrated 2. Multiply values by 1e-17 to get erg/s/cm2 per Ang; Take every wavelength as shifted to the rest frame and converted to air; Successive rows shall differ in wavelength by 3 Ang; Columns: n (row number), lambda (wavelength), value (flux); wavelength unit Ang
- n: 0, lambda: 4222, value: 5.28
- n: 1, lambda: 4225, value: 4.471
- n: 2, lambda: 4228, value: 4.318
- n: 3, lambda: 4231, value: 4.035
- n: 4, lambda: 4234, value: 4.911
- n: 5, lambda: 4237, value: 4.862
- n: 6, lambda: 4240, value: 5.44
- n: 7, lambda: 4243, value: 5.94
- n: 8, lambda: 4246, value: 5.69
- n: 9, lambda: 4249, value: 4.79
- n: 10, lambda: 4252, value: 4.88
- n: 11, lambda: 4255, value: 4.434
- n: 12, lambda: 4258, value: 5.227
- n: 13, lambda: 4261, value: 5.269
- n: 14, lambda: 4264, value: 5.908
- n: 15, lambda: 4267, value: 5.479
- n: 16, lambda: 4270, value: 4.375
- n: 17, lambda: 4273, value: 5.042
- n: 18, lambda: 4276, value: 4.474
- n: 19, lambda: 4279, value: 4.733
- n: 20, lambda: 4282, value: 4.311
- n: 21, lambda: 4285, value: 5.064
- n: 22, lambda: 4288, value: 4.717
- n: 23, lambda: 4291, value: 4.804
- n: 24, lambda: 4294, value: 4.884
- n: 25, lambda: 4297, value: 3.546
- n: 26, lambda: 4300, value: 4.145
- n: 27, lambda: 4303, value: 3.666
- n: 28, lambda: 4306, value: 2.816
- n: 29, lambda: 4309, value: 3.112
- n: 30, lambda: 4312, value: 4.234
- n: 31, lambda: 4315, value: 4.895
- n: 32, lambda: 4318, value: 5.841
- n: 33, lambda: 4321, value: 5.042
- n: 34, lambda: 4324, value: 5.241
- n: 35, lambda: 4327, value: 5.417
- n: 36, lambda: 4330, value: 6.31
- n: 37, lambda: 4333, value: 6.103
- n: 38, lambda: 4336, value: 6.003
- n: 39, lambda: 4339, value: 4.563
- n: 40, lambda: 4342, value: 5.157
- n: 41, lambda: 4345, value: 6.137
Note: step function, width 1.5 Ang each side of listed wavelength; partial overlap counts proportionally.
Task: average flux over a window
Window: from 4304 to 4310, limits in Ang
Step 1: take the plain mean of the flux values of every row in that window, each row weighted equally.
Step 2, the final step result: 3.0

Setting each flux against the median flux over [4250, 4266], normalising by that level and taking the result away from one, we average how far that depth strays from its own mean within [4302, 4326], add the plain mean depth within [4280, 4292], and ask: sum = 0.27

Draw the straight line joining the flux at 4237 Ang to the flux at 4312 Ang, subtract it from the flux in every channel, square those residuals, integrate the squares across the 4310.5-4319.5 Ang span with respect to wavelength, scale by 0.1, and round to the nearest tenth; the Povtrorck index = 1.0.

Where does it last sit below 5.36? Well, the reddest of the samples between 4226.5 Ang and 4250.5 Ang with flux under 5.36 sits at 4249 Ang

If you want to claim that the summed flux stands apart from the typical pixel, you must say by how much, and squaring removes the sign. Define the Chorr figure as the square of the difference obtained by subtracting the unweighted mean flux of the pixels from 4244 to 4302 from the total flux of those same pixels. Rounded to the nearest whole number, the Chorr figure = 7559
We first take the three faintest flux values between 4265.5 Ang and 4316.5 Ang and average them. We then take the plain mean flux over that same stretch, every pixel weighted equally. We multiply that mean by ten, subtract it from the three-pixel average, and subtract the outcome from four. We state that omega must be 44.5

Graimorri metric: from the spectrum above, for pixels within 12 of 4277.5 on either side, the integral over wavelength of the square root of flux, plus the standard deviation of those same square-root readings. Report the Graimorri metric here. 52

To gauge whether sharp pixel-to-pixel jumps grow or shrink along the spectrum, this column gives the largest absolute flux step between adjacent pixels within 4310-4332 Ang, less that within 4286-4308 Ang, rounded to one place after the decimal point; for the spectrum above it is -0.4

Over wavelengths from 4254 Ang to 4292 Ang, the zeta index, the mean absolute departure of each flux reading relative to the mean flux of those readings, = 0.39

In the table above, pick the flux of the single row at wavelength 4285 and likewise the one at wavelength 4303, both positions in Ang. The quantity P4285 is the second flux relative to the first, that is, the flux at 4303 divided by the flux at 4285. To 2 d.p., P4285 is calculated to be 0.72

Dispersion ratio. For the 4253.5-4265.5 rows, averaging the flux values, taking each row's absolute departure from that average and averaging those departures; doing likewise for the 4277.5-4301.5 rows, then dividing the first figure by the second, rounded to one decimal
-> 1.0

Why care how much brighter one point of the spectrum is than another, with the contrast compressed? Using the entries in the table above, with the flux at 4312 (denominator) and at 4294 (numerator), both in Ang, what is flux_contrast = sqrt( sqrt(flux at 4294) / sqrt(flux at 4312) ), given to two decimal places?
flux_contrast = 1.04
